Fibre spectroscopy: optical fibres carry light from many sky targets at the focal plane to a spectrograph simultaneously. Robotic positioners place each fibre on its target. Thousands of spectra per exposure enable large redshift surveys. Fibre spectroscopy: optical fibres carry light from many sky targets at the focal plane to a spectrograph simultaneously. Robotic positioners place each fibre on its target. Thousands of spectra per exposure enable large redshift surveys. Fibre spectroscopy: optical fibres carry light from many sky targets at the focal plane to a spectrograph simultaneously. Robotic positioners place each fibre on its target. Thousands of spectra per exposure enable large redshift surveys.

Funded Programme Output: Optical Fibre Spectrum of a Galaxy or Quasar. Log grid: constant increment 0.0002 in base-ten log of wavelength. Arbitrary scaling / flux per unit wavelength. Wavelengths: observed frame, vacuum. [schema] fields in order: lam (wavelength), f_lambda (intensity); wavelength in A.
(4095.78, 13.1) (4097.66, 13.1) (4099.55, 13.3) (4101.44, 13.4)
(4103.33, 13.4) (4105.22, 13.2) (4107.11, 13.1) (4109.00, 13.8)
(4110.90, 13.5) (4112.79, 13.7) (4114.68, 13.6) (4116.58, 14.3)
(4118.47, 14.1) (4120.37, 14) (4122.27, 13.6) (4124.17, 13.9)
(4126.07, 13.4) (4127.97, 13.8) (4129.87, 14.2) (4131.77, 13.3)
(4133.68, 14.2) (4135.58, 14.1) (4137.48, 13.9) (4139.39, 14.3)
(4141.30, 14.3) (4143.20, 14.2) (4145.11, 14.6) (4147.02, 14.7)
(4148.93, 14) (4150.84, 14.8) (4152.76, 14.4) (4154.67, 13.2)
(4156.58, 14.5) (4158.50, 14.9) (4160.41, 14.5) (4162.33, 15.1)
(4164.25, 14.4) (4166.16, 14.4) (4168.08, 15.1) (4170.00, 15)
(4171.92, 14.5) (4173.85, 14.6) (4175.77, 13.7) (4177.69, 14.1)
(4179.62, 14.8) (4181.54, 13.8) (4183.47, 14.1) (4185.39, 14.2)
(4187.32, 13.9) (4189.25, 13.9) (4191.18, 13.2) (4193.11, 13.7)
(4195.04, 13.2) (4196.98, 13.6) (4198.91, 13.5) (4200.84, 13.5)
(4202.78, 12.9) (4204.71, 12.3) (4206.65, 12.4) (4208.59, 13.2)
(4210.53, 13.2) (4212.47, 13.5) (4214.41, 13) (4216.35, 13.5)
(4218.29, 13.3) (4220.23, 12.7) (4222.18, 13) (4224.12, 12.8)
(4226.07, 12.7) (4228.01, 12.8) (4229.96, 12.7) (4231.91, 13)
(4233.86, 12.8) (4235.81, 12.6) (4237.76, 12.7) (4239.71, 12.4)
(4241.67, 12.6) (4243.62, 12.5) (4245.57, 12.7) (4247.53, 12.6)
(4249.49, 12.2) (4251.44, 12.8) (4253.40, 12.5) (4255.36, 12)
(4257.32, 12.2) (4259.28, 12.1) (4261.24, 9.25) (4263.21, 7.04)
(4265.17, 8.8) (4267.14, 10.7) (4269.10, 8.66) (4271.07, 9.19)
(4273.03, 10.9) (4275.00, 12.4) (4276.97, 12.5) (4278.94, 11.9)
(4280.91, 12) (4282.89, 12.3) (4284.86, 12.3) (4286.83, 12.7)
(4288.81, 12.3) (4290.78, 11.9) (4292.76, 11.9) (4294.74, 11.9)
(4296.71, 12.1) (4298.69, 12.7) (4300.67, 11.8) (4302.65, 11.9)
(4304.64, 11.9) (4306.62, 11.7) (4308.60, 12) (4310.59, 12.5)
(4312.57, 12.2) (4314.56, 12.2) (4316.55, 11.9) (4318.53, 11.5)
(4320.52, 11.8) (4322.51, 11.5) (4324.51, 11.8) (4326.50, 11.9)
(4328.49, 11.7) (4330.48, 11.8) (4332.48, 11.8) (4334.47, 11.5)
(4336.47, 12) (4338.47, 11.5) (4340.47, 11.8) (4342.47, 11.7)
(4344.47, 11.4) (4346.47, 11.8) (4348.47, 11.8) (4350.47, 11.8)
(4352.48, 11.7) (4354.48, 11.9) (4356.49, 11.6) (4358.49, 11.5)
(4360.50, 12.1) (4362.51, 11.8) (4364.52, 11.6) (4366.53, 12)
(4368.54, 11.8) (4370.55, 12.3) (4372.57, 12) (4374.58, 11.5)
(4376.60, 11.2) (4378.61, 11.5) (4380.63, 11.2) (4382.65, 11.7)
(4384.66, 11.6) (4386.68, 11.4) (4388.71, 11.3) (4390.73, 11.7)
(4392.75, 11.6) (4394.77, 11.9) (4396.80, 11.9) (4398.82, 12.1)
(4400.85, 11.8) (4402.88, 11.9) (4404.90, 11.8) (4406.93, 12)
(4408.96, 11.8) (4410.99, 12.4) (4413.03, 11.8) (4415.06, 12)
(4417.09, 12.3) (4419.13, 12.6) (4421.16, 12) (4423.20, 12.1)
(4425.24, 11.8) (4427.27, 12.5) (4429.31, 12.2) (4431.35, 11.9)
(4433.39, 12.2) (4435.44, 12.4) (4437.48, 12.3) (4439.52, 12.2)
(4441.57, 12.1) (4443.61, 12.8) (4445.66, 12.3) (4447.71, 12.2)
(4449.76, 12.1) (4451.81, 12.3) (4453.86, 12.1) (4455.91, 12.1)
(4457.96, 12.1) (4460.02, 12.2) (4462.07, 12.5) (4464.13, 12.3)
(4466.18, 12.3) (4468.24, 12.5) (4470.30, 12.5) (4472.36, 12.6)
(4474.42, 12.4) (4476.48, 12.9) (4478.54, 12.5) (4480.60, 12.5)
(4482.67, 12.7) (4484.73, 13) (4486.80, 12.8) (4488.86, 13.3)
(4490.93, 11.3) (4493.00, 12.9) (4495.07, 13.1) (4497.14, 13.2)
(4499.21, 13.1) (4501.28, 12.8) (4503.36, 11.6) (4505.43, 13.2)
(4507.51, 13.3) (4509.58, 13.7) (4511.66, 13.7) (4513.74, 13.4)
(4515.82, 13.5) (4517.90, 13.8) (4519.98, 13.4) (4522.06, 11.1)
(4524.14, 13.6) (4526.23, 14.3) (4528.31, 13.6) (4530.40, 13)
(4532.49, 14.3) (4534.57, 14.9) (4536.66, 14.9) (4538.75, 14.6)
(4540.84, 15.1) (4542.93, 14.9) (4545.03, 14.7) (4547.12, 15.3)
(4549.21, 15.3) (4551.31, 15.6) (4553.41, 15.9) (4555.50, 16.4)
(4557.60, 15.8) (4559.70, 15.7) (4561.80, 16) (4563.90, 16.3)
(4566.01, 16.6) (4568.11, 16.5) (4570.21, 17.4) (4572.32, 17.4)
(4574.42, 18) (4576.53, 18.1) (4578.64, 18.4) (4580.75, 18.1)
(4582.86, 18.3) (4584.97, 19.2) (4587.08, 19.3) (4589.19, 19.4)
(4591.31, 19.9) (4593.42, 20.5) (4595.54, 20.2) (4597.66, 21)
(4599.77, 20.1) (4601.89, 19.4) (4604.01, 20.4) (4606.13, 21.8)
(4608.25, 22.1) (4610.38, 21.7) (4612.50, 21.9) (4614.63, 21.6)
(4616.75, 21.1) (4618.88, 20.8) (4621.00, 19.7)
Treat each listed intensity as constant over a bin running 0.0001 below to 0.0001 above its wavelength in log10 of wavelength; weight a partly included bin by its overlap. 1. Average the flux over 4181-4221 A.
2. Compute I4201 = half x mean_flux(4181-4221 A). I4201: 6.7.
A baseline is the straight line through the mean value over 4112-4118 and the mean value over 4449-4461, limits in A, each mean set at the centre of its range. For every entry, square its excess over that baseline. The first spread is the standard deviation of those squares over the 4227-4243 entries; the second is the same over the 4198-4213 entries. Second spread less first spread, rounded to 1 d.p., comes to 0.3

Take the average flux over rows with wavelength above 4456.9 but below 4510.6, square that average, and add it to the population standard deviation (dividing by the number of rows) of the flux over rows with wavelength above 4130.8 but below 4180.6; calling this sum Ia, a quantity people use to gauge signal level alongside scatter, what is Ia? 161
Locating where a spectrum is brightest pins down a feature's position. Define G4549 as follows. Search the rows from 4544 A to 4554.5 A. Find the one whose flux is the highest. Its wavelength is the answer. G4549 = 4553.41 A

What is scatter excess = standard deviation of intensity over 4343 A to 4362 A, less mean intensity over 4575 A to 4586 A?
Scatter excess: -18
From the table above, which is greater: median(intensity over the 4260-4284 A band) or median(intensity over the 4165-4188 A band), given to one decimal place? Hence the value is 14.3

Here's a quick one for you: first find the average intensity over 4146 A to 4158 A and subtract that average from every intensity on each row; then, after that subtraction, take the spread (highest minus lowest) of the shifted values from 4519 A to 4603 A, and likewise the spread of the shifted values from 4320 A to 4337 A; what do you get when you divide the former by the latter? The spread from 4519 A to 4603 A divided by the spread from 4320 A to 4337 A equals 20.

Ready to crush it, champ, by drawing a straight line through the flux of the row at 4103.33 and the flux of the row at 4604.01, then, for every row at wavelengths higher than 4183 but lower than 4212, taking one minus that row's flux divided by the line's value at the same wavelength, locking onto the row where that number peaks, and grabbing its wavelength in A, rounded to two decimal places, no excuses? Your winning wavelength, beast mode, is 4204.71 A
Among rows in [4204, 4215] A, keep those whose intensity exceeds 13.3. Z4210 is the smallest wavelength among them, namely 4212.47 A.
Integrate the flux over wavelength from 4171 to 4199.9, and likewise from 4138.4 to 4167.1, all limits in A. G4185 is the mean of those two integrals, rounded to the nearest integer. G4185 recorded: 408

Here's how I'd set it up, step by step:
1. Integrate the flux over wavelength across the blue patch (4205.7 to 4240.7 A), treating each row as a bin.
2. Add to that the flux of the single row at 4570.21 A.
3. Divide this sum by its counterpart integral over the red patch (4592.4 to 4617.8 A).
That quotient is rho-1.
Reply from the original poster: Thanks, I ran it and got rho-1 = 0.88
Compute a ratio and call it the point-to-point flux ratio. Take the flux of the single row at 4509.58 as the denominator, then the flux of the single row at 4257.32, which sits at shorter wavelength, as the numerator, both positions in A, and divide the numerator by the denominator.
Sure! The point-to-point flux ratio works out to 0.89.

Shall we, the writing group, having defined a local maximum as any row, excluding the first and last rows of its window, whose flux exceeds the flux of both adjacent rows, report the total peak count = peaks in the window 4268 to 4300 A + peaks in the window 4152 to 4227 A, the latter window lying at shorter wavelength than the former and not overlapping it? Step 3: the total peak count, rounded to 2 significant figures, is 13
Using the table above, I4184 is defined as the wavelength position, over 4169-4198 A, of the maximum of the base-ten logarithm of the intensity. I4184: 4170.00 A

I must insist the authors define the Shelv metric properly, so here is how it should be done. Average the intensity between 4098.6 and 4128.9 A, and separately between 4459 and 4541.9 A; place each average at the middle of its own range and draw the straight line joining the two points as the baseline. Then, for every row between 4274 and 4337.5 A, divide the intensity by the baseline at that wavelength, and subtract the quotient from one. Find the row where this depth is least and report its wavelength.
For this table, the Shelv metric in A 4298.69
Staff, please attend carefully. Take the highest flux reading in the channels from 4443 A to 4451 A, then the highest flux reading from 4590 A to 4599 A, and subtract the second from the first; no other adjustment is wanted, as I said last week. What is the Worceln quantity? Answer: -8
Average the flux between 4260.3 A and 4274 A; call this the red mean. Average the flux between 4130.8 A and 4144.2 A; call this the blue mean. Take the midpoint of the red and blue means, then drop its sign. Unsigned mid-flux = 12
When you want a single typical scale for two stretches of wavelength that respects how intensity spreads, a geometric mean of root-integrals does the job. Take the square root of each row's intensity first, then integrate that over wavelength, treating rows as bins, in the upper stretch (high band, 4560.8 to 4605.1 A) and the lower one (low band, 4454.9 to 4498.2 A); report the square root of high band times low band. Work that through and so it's 171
